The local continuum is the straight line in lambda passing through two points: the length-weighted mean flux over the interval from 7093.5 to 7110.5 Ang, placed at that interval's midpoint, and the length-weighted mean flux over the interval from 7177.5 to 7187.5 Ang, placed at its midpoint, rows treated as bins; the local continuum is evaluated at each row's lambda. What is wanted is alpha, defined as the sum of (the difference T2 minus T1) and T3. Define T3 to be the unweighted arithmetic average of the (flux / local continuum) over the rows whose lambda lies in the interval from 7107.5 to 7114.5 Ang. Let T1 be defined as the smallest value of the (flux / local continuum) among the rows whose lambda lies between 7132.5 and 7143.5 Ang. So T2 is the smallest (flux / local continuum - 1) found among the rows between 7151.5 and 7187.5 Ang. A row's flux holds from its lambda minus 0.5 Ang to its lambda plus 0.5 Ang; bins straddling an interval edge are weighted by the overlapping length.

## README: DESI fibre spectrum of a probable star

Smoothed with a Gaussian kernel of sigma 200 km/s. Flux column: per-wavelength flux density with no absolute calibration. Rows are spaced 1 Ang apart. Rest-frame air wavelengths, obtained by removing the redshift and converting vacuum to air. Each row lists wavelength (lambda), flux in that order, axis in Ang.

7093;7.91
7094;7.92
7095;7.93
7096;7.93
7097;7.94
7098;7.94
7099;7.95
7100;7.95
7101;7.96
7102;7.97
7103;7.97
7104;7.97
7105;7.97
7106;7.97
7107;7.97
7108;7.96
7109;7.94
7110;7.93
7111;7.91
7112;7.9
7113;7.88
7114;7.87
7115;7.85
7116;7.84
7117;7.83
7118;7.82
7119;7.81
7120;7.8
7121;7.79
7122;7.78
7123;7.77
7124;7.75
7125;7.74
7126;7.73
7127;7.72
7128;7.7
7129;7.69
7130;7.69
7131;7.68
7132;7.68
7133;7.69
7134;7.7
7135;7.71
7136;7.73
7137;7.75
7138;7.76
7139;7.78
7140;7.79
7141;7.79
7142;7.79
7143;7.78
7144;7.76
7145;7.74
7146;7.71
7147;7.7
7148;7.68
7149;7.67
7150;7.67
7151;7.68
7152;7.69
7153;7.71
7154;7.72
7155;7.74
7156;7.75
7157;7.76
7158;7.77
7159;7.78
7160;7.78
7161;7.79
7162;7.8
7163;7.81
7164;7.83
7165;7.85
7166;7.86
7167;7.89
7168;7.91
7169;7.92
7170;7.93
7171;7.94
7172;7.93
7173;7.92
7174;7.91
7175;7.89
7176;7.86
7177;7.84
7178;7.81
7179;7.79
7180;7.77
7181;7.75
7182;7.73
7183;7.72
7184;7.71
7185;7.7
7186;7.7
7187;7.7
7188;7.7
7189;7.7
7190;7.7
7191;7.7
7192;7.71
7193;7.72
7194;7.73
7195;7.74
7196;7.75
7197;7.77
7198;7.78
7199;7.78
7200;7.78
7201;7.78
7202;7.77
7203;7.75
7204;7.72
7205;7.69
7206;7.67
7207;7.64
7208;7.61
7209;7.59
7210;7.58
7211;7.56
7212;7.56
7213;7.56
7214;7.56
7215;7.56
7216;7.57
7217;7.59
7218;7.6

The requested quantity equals 0.004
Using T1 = 0.977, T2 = -0.016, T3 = 1.00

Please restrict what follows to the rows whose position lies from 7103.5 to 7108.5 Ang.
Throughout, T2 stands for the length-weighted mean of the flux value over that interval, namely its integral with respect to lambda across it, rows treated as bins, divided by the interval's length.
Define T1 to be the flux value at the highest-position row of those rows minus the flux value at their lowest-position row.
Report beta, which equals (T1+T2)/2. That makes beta 3.98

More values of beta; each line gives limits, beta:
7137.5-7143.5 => 3.90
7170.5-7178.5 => 3.88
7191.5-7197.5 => 3.90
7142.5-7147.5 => 3.83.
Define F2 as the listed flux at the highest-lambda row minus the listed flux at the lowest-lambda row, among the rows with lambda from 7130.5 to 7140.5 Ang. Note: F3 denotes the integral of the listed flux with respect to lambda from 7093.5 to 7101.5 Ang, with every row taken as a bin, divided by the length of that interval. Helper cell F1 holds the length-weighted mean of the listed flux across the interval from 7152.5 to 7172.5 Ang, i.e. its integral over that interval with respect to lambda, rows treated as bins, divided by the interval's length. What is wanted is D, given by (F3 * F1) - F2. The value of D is 62.0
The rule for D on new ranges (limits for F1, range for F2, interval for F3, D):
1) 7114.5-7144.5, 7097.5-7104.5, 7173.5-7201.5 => 60.1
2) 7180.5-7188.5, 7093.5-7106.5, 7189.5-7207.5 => 59.6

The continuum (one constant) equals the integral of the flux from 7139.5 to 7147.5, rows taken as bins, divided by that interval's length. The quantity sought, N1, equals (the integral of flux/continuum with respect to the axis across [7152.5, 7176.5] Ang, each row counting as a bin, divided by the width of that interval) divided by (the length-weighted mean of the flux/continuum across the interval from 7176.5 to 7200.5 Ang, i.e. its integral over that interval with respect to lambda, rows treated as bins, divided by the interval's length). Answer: 1.01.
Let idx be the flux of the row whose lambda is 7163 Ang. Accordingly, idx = 7.81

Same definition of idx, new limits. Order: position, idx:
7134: 7.7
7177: 7.84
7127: 7.72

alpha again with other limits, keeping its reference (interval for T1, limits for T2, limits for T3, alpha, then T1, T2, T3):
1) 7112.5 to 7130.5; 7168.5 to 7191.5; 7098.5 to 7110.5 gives 0.022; 0.976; -0.004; 1.00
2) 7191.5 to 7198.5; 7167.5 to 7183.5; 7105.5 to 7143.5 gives -0.014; 1.000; -0.002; 0.99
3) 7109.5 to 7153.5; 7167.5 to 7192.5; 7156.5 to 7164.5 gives 0.020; 0.975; -0.004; 1.00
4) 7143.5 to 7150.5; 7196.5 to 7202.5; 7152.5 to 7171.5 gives 0.032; 0.980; 0.009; 1.00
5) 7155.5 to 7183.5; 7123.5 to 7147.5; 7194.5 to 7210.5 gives -0.014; 0.993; -0.025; 1.00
